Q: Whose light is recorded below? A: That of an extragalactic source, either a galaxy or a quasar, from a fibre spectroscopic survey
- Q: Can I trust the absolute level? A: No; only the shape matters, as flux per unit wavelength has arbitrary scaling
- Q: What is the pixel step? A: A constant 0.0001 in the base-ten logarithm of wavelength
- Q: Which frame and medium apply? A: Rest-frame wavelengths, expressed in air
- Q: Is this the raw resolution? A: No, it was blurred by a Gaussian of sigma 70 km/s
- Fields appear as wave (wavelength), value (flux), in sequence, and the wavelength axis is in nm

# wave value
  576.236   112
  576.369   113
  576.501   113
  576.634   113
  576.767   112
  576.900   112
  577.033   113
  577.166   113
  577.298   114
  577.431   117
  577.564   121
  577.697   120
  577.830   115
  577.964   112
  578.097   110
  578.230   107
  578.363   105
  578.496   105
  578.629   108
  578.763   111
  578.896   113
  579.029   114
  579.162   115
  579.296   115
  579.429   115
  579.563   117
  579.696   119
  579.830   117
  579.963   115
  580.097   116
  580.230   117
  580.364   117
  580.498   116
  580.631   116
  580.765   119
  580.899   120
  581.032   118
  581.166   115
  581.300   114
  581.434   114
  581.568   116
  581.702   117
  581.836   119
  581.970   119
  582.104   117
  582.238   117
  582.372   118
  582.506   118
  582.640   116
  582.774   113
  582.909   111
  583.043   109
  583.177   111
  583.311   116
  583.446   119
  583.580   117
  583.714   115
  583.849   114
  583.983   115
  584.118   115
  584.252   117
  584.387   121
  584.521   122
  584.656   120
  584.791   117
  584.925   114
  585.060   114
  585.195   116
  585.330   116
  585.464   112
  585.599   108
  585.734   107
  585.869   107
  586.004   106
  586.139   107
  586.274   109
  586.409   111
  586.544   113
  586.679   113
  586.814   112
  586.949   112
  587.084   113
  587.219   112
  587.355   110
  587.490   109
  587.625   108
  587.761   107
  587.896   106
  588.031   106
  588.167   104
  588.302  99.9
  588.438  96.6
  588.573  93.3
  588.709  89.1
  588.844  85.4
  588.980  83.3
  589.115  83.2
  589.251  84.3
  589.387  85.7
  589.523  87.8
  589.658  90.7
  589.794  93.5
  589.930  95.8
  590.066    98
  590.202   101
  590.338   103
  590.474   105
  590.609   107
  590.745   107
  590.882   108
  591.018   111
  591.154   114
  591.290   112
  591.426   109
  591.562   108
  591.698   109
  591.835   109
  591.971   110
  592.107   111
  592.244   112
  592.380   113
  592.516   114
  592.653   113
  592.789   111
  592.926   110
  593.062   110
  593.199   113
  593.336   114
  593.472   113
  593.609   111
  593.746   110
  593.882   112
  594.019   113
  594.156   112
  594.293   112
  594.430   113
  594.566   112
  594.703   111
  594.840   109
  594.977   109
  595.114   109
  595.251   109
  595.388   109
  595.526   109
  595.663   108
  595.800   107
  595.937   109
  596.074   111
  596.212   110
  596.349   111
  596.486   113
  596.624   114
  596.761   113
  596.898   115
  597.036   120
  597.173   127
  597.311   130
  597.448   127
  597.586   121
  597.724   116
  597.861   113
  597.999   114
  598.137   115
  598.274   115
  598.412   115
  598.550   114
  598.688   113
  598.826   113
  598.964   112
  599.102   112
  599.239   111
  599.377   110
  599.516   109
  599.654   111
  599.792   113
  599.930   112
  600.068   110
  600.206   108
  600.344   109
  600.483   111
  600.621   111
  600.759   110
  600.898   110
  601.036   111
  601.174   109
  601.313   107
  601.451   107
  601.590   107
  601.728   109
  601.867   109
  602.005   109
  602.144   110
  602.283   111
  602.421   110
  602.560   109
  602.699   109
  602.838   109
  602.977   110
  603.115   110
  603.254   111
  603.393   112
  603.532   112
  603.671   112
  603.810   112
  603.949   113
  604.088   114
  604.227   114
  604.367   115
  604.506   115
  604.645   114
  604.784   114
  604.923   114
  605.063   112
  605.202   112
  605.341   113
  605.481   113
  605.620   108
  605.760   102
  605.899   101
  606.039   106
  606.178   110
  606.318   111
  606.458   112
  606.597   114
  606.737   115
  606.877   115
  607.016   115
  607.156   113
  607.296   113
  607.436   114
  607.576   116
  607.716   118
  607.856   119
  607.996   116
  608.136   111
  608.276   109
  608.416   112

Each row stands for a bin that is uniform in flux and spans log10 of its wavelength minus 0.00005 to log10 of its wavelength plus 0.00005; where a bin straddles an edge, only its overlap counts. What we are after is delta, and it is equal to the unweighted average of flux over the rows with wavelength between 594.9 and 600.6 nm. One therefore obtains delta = 113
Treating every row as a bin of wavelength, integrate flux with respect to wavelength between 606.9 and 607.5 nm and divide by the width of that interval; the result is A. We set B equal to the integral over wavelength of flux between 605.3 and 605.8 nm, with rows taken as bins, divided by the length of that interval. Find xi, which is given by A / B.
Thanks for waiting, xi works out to 1.04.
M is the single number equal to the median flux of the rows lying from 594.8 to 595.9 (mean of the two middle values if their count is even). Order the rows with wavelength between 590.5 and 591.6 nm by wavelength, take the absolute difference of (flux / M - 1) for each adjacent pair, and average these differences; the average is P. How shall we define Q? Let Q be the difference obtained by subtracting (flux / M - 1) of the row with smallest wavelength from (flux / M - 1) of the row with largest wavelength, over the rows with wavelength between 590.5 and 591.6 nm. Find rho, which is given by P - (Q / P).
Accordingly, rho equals -1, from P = 0.017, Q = 0.01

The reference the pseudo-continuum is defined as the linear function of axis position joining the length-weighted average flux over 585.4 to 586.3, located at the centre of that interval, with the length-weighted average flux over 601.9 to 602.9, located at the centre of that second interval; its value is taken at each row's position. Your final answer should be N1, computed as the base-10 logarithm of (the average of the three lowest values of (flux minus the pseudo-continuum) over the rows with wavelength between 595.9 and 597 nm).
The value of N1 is 0.04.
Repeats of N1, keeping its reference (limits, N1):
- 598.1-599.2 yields 0.50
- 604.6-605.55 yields 0.40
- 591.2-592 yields -0.68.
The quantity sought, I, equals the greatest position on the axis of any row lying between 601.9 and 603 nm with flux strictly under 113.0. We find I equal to 602.977 nm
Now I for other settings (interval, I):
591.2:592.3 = 592.244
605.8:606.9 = 606.458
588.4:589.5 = 589.387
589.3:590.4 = 590.338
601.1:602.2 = 602.144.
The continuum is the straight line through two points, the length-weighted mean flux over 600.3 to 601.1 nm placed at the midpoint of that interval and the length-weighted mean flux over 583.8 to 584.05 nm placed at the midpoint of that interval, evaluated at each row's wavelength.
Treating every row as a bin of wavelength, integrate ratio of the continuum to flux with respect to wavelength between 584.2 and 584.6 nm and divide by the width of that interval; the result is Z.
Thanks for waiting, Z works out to 0.95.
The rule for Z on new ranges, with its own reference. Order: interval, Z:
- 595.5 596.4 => 1.02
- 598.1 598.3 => 0.97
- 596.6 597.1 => 0.96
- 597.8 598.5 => 0.97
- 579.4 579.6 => 1.00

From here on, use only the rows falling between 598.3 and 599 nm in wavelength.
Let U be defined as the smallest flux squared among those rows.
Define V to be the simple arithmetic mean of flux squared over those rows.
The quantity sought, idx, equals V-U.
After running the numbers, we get 317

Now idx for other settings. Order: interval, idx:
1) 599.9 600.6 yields 438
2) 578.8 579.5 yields 319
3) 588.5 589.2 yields 637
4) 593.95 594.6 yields 90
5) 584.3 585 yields 1126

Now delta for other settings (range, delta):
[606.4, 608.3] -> 114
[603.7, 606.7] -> 111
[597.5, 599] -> 115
